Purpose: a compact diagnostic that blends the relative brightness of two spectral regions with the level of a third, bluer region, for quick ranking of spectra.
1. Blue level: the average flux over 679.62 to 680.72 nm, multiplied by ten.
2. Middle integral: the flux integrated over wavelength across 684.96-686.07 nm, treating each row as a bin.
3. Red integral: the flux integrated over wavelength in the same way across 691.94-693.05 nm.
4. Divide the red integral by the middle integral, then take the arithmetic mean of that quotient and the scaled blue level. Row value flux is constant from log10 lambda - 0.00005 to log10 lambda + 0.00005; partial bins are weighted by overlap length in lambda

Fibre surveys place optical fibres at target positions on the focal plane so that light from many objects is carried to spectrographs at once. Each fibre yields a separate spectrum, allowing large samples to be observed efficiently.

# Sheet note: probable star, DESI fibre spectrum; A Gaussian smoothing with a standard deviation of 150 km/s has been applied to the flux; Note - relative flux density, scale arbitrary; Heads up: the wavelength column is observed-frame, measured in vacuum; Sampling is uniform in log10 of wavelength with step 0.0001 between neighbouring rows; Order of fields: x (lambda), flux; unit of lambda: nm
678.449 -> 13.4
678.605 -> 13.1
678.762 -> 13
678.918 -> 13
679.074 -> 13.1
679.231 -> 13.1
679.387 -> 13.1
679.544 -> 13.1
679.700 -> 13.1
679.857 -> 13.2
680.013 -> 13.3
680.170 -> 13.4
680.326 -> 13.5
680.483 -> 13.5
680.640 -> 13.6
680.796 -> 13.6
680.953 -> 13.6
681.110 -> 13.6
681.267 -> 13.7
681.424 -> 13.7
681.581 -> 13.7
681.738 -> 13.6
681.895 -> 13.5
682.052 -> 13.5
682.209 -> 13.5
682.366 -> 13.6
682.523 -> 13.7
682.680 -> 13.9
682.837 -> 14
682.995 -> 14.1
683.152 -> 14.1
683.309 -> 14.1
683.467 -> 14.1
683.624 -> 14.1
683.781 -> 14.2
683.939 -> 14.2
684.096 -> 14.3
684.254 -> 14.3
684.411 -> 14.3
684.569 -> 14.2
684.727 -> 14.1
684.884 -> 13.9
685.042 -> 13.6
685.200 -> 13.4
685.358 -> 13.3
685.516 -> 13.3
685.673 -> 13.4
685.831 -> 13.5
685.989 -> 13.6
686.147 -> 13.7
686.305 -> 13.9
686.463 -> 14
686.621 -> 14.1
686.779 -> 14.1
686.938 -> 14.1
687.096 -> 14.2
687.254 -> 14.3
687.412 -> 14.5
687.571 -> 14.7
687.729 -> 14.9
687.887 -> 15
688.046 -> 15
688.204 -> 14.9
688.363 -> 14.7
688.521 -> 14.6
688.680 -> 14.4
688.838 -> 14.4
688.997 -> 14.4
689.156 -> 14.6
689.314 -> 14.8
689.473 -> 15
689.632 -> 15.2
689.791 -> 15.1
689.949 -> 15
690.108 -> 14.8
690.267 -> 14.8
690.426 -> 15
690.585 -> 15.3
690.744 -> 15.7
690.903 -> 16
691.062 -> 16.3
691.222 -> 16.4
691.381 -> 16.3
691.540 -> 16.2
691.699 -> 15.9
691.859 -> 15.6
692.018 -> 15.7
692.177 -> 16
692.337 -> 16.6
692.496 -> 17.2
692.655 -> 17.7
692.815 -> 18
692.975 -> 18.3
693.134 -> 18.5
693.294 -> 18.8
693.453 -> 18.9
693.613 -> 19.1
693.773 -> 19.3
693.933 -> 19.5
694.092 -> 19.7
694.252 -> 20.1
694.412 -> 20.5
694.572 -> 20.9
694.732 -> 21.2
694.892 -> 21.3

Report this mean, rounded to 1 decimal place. 67.5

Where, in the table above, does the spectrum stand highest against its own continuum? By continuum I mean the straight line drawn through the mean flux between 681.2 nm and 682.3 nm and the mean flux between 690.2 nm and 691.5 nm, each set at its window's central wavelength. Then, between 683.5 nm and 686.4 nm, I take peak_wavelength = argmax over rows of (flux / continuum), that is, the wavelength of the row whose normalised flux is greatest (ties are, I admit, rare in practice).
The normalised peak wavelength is 684.096 nm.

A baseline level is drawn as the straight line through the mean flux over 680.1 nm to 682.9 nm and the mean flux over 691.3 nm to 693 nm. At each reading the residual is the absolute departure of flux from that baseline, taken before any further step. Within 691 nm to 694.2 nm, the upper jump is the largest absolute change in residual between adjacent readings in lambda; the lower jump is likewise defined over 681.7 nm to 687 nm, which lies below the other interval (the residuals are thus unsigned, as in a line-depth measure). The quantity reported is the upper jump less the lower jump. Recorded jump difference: 0.21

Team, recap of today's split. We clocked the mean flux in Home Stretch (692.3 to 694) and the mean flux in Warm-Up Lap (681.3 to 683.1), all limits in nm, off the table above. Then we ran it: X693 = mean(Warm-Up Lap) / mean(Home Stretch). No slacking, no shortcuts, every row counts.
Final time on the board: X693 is 0.75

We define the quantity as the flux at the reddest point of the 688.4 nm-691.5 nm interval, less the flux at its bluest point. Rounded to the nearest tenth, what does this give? 1.7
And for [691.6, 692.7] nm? 1.8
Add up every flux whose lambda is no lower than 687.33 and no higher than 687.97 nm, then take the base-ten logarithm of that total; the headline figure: 1.77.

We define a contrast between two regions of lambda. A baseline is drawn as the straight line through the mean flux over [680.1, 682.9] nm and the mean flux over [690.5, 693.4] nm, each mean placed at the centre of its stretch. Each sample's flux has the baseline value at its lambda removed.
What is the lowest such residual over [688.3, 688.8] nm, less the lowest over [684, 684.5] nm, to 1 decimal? -1.2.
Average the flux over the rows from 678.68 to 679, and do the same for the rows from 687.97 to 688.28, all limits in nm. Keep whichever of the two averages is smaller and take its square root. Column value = 3.61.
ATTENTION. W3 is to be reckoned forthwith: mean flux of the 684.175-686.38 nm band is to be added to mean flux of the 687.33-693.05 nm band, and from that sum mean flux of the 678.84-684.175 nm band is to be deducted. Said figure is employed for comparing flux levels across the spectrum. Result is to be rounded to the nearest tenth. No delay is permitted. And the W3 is 15.6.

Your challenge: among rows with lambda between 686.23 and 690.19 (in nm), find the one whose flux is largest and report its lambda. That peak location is 689.632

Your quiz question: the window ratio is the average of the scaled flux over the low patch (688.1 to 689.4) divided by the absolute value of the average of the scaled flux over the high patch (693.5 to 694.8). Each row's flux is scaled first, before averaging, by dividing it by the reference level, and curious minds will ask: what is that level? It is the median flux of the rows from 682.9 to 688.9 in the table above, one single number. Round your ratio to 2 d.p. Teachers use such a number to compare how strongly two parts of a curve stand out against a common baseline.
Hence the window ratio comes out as 0.73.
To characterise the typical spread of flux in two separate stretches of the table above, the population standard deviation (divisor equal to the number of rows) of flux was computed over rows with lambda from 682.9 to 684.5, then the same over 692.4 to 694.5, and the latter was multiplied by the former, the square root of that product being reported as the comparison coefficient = 0.28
